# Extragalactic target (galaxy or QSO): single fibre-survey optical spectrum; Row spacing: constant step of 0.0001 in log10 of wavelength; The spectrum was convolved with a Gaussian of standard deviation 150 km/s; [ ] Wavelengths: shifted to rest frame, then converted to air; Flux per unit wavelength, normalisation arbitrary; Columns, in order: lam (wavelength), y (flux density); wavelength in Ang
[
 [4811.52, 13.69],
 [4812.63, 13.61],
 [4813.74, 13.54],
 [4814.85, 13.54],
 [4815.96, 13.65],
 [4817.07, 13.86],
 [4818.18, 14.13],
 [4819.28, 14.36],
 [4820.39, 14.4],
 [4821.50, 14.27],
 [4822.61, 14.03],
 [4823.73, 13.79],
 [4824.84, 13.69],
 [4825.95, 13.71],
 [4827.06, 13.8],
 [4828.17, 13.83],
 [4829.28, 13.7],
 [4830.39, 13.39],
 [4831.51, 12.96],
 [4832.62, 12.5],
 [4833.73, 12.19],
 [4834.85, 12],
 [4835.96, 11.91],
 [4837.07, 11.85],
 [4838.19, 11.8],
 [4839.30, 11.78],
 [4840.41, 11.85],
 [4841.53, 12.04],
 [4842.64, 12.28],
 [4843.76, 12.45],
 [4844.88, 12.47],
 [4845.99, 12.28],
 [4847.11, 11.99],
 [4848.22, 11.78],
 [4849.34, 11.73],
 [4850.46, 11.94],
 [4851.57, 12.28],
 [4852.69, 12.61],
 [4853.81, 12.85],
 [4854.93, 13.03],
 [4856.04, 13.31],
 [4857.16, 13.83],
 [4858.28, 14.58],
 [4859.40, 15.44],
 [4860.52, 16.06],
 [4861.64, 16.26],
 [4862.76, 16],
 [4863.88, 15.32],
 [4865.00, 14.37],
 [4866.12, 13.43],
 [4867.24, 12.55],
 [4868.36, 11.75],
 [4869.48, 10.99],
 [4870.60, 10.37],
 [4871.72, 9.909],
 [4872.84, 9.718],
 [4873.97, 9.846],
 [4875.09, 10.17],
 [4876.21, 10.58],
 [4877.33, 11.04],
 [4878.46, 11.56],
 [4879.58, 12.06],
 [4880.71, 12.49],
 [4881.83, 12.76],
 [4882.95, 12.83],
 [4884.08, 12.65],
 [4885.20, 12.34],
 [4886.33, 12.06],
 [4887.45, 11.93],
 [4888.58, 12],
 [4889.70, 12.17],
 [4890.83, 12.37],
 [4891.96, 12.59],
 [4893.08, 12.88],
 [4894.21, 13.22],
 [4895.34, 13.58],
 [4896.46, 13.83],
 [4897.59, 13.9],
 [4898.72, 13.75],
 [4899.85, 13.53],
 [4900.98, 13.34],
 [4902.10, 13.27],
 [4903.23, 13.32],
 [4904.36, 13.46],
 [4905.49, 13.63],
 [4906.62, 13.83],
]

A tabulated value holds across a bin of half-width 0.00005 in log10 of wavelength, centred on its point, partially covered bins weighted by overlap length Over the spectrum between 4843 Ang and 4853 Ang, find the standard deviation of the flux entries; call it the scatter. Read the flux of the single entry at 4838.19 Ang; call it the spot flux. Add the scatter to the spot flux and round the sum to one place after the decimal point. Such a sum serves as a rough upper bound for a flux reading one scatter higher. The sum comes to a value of 12.1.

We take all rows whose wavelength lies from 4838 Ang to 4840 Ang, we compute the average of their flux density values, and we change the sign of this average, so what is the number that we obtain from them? -11.8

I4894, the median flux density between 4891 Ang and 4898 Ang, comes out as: 13.4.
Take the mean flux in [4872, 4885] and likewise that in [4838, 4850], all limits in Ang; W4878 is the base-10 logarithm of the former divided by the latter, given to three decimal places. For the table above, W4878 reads -0.023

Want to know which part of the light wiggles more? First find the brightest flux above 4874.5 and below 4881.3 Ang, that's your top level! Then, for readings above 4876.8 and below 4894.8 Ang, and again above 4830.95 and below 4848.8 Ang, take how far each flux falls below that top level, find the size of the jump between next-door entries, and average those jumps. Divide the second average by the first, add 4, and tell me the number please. 4.6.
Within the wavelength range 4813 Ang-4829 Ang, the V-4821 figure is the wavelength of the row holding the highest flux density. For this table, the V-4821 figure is 4820.39 Ang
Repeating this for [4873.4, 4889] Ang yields 4882.95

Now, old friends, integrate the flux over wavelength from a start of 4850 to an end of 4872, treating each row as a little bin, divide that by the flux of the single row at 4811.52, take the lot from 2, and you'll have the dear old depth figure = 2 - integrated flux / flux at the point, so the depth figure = -20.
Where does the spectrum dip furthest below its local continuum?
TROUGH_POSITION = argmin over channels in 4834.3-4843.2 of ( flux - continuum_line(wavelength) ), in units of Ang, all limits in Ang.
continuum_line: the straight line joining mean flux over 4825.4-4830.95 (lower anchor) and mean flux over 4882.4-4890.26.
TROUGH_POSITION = 4838.19 Ang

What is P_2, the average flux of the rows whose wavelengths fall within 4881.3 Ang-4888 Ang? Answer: 12.4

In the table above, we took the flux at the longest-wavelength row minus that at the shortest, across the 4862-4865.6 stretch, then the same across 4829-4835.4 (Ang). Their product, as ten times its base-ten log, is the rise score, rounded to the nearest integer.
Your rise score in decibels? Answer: 4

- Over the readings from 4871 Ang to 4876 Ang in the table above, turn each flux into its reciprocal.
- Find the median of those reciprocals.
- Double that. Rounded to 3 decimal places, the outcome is 0.202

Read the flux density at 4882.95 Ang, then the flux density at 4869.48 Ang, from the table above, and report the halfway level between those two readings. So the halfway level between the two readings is 11.9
